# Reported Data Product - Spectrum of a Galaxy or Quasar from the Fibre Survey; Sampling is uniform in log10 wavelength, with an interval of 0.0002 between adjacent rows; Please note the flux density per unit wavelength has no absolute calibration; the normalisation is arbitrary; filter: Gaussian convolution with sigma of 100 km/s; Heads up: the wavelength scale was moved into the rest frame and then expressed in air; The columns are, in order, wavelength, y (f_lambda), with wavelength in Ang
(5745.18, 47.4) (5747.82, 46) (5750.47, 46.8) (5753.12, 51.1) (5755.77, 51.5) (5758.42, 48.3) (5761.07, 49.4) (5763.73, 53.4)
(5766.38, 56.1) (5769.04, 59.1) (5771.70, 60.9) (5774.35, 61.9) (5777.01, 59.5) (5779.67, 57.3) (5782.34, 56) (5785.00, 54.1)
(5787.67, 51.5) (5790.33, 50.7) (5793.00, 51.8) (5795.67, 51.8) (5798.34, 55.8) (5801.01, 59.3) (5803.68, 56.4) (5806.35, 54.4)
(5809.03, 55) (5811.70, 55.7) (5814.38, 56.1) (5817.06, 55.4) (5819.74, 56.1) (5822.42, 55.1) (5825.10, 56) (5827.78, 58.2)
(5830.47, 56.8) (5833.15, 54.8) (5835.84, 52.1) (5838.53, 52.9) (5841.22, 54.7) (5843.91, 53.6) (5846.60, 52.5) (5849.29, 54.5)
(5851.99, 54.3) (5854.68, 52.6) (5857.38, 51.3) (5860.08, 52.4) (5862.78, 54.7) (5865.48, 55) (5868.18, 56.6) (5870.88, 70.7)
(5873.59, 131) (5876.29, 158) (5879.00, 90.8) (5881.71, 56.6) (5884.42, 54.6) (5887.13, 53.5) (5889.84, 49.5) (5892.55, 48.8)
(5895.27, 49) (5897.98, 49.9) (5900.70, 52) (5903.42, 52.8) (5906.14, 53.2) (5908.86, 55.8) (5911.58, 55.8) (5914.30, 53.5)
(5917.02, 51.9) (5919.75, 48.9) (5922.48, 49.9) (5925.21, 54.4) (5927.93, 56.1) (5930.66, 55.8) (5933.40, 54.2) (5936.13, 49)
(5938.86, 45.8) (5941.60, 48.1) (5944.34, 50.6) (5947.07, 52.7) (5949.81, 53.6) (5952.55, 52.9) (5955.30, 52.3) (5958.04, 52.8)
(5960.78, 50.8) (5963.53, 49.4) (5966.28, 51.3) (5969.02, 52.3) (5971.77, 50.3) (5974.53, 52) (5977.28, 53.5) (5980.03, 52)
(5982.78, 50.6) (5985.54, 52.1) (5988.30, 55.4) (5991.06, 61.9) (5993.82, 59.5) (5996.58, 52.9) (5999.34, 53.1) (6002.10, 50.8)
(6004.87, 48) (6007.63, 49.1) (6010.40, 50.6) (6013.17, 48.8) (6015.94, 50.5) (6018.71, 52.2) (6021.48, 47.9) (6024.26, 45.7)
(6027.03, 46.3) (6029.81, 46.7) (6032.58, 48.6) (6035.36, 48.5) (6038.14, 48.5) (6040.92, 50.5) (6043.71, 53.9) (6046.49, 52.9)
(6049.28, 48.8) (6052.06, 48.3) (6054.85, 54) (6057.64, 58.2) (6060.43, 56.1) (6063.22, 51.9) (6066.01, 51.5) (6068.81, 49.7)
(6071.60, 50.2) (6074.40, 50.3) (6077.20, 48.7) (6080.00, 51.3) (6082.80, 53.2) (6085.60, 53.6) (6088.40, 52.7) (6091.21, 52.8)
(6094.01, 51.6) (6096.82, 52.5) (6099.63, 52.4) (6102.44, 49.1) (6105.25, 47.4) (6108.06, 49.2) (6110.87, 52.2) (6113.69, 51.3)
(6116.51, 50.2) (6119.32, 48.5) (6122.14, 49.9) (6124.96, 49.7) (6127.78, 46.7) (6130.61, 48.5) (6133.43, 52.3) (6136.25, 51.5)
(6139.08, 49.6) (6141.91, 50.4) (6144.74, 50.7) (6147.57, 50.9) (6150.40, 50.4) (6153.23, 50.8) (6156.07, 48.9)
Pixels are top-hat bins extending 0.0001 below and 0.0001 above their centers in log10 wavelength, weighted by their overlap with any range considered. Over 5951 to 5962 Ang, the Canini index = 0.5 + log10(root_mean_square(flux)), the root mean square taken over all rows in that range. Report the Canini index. 2.22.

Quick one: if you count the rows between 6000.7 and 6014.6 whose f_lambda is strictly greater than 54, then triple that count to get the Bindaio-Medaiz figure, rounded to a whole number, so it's 0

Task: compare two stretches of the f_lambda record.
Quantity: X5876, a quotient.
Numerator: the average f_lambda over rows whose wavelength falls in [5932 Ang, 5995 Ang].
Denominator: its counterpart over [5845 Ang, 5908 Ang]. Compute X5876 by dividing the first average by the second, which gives 0.83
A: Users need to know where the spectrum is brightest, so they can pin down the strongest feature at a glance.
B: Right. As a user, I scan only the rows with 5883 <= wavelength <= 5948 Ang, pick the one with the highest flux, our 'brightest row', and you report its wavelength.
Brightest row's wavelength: 5927.93 Ang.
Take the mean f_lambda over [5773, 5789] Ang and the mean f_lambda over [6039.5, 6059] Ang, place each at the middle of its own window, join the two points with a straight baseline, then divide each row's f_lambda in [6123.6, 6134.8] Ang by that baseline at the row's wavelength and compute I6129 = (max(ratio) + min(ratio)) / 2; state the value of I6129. 0.97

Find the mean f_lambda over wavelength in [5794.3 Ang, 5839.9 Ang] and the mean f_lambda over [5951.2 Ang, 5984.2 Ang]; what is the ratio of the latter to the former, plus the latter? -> 52.6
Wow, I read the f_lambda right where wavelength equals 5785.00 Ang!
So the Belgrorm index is 54.1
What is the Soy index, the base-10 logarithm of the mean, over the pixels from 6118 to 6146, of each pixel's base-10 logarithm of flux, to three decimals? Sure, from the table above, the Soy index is 0.230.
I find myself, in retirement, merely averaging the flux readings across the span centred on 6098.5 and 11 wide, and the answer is 51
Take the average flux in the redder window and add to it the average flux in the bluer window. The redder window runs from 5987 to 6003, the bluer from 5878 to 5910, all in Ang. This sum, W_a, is 111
